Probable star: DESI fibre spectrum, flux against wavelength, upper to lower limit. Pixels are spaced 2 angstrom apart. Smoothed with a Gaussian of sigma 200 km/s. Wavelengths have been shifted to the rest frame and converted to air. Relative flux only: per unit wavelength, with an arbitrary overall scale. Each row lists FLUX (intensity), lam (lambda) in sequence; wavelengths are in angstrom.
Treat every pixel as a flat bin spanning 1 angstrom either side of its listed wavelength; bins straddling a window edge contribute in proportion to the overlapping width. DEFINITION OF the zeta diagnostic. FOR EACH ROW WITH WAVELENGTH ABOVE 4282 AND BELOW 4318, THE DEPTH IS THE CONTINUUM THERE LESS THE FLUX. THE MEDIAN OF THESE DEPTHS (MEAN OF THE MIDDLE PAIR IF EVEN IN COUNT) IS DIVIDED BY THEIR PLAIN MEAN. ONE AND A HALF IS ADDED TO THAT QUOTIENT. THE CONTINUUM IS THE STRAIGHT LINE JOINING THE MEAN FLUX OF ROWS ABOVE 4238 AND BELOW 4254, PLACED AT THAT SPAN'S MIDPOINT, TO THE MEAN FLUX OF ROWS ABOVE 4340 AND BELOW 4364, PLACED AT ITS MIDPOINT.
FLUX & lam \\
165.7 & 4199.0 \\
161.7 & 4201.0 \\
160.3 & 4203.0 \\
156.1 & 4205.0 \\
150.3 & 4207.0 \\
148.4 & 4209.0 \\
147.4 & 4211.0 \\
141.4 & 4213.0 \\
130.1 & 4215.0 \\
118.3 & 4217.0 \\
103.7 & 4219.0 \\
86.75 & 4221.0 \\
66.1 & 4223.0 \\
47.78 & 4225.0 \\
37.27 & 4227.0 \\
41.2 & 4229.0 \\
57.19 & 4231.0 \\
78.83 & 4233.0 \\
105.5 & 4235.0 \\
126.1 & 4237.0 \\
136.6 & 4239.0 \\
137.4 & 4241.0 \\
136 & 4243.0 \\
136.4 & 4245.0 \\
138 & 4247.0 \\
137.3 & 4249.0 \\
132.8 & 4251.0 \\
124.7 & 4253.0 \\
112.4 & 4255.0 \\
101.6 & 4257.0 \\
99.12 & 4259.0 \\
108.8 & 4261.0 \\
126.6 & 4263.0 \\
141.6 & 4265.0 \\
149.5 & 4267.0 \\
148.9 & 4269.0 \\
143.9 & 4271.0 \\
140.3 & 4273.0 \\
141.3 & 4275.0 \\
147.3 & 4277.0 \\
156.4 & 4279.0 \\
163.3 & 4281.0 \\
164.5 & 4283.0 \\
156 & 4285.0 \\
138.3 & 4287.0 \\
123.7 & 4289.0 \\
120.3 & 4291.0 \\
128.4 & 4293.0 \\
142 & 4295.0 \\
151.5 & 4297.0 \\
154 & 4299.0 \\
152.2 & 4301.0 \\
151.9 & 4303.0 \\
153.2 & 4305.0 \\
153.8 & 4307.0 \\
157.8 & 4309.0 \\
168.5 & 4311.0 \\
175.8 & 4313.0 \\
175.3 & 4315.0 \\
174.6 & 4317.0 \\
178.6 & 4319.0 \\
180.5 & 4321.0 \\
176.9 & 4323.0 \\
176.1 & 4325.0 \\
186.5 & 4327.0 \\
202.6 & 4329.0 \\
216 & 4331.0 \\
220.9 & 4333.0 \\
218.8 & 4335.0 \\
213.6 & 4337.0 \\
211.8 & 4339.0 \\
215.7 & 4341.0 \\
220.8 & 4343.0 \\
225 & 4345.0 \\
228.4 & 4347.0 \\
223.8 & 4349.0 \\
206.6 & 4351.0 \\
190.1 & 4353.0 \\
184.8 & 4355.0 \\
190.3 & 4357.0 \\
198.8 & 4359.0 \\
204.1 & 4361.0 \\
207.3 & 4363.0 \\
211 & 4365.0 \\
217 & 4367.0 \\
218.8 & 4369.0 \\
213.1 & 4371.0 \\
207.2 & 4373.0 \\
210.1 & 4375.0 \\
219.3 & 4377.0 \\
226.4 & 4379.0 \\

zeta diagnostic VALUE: 2.54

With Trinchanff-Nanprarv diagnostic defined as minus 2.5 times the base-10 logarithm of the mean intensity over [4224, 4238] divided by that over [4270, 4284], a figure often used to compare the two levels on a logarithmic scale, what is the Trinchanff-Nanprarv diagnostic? 0.8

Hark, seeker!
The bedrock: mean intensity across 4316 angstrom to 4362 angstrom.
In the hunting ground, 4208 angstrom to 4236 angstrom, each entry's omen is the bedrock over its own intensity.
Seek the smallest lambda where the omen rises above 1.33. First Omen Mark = 4209.0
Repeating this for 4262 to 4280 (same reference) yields 4263.0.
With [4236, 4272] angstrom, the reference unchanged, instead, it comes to 4237.0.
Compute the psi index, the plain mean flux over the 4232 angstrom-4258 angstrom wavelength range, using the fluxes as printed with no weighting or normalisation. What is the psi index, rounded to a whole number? 123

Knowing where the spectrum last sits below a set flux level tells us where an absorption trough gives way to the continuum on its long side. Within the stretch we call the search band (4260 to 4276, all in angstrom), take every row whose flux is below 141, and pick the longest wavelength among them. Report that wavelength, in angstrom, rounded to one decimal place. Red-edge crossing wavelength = 4273.0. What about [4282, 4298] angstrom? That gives 4293.0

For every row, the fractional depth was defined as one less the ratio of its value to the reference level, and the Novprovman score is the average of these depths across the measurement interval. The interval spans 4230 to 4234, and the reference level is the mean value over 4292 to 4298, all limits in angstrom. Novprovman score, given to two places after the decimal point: 0.52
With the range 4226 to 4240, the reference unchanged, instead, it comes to 0.41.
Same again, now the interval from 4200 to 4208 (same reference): -0.12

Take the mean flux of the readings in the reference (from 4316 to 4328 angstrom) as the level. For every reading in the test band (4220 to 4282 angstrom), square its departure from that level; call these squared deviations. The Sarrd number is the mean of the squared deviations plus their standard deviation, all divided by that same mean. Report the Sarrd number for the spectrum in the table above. 2.1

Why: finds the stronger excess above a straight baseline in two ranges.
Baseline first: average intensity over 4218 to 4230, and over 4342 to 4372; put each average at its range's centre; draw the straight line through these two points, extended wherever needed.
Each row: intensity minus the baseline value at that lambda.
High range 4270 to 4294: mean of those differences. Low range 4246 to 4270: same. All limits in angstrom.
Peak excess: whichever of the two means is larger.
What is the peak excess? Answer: 25.8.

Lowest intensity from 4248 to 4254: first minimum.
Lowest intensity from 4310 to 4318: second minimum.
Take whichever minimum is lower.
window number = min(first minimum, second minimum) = 125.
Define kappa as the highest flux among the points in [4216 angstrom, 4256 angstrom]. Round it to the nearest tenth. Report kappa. 138.0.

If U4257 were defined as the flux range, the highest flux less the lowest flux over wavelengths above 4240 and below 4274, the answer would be 50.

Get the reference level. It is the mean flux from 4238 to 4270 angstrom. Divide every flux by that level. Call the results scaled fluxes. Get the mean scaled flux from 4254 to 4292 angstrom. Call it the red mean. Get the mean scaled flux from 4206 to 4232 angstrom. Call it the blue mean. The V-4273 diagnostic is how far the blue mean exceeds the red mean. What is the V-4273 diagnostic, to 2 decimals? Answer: -0.29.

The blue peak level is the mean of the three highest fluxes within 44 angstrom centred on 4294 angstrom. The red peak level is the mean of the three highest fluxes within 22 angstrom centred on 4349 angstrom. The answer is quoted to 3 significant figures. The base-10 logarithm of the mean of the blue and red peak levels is 2.30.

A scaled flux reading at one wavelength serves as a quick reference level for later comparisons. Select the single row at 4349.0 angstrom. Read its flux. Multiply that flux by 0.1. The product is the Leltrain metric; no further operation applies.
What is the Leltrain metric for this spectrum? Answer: 22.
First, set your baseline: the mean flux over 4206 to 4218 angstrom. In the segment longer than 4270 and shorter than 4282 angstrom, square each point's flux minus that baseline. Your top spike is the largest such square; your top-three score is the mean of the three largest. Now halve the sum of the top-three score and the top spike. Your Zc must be 443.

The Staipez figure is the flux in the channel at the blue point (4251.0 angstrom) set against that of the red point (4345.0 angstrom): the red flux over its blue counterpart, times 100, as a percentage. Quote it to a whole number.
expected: 169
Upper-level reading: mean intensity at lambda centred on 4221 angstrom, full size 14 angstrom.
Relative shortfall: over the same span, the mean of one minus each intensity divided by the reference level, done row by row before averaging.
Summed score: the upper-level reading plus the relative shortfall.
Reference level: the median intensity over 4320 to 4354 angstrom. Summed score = 85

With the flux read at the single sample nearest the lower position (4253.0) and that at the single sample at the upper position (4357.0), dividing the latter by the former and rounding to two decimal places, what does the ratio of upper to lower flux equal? 1.53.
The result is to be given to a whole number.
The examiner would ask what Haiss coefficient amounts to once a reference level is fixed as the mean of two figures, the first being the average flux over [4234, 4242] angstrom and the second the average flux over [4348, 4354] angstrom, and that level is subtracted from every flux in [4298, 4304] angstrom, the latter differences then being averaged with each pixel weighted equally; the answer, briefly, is -14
